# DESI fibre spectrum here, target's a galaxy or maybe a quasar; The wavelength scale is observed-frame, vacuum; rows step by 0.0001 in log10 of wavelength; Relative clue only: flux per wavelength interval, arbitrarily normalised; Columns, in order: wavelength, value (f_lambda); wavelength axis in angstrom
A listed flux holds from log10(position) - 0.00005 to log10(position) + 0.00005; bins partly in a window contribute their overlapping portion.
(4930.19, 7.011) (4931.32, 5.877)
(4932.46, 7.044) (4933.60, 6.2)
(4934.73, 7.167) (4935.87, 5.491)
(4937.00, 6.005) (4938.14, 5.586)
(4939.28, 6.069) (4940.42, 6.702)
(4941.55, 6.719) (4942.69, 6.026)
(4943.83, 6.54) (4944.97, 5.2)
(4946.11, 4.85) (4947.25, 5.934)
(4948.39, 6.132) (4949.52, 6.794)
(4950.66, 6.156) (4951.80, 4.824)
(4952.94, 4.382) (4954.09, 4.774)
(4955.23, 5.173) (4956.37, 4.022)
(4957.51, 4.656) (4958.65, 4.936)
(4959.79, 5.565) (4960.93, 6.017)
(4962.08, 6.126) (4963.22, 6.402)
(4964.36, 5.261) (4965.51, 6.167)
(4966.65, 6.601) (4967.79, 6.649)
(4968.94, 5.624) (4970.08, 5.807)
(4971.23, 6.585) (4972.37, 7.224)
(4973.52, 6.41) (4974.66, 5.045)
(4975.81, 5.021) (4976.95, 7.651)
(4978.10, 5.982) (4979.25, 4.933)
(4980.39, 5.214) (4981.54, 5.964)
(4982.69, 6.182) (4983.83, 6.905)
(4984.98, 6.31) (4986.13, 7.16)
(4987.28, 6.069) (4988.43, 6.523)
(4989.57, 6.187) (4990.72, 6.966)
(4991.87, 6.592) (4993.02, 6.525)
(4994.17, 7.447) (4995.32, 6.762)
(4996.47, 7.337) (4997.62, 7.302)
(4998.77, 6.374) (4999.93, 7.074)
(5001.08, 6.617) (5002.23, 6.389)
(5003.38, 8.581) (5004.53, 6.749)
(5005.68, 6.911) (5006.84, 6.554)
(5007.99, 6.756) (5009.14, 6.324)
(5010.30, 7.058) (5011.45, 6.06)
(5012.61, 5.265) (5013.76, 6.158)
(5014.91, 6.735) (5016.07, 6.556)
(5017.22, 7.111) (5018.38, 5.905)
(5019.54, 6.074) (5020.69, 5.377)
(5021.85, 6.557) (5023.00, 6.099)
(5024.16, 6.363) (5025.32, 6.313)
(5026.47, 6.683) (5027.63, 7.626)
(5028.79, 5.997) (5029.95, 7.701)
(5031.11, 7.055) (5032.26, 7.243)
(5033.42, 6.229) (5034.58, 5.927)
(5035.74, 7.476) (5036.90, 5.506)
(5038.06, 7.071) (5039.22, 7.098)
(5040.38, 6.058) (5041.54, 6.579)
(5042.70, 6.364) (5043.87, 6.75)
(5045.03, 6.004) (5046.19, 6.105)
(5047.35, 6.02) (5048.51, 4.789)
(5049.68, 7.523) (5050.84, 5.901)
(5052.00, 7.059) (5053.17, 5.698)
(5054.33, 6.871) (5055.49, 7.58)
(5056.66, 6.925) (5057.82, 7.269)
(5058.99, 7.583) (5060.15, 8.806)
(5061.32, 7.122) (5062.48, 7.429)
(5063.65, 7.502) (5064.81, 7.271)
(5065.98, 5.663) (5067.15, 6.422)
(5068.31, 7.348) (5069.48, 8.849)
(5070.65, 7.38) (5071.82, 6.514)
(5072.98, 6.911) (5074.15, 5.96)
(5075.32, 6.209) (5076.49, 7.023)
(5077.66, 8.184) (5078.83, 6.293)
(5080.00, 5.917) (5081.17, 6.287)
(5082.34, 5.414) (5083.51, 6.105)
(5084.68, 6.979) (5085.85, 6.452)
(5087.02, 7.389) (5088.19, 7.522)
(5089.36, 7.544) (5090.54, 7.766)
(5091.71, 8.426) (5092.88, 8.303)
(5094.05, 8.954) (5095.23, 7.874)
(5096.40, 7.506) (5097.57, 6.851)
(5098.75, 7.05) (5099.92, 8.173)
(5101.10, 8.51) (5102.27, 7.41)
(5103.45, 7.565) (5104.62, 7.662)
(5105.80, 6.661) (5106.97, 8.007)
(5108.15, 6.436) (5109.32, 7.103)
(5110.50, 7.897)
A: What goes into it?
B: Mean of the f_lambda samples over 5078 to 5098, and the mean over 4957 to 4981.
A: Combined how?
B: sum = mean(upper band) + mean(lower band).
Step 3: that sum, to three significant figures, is 13.1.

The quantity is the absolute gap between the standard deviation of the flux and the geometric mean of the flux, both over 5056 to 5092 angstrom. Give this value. 6.1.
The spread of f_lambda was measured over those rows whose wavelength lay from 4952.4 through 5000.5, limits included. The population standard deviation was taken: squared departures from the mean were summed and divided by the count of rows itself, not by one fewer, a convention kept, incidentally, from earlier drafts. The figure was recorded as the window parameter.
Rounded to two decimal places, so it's 0.89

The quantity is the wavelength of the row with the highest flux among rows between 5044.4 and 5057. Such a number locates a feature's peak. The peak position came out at 5055.49 angstrom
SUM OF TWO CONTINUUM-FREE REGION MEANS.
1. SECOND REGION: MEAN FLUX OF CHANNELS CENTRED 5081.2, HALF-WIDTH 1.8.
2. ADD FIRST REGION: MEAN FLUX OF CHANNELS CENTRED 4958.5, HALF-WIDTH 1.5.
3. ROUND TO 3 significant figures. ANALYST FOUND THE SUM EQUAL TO 10.9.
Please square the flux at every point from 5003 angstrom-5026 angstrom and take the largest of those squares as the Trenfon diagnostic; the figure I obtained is 74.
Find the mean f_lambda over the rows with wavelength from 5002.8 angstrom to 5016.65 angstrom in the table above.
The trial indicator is 6.64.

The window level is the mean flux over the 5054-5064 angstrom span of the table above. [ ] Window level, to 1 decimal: 7.5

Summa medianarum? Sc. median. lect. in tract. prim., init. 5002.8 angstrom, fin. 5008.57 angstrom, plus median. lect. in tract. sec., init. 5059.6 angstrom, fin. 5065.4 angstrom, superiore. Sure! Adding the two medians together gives 14.2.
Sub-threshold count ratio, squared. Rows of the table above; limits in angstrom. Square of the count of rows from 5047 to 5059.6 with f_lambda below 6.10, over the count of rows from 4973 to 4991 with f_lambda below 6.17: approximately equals 0.33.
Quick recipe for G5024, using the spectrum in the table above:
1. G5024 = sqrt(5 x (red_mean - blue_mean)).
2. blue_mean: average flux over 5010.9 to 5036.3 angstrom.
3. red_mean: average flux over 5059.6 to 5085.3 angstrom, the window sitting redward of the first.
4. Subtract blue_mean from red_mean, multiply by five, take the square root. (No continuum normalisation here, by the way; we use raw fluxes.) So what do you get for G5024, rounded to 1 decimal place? 1.4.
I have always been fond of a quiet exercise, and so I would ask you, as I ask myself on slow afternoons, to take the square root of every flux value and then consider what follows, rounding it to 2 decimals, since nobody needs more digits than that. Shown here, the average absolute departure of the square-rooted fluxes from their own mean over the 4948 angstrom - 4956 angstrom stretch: 0.16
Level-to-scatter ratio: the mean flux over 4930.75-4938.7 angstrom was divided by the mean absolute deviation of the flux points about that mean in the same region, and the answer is 11.9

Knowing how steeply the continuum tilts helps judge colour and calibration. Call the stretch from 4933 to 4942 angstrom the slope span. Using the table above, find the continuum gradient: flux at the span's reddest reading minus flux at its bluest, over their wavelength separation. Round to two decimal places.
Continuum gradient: 0.07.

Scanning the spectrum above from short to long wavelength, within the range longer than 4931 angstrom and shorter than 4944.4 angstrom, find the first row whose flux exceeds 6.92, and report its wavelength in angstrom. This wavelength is 4932.46 angstrom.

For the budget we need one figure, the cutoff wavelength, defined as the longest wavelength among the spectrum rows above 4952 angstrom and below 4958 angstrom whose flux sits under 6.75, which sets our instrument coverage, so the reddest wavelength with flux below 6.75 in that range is 4957.51 angstrom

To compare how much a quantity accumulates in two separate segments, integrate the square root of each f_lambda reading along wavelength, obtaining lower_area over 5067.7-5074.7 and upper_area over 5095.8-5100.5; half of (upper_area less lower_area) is -3.0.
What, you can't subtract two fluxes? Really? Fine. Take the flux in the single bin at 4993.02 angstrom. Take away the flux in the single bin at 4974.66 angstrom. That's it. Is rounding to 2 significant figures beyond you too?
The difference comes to 1.5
